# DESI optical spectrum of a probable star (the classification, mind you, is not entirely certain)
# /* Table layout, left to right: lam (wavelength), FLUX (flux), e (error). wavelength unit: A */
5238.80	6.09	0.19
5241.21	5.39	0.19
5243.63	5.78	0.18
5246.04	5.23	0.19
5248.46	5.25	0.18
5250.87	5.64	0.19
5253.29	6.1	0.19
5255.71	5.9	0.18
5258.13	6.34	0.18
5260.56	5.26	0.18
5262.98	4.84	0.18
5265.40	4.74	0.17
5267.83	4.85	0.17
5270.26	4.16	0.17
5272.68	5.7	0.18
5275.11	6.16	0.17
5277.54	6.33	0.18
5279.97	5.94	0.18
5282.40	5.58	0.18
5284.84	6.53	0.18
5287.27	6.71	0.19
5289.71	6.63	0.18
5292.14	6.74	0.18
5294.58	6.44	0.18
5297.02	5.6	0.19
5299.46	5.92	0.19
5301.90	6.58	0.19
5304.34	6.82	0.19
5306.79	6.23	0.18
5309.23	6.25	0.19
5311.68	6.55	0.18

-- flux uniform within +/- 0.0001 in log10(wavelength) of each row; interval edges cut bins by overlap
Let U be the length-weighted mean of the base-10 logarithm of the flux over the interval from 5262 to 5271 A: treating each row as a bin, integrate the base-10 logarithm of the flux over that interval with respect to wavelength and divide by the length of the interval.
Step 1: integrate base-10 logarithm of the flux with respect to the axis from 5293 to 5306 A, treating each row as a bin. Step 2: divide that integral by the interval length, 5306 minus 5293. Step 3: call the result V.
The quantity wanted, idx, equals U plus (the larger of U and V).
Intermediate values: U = 0.67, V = 0.797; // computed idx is 1.46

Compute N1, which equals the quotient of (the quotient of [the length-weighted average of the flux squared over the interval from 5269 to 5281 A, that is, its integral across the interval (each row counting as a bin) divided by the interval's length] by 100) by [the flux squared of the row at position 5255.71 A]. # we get 0.0094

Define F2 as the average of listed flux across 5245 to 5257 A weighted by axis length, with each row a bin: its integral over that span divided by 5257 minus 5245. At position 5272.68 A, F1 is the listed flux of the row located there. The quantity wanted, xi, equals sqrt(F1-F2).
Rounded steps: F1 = 5.7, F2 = 5.6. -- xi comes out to 0.3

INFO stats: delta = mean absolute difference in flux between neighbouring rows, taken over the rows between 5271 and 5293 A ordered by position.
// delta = 0.34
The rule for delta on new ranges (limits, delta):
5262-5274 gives 0.61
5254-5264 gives 0.65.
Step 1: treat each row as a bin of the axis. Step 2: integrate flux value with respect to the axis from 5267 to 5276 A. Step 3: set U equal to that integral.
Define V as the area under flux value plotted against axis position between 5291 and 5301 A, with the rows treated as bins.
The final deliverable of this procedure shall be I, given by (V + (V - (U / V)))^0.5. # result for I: 11.1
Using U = 47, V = 61.8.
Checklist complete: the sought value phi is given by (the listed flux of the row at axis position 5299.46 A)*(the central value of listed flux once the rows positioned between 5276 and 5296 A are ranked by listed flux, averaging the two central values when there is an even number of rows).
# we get 38.4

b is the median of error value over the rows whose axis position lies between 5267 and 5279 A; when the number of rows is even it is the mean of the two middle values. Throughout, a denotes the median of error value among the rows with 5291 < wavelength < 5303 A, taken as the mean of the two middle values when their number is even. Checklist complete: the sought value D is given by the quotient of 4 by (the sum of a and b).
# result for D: 11.1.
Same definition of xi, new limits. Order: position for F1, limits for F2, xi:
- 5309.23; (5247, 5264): 0.8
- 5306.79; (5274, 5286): 0.4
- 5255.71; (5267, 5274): 1.0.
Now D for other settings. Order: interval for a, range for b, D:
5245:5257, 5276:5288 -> 10.8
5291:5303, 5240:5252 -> 10.5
